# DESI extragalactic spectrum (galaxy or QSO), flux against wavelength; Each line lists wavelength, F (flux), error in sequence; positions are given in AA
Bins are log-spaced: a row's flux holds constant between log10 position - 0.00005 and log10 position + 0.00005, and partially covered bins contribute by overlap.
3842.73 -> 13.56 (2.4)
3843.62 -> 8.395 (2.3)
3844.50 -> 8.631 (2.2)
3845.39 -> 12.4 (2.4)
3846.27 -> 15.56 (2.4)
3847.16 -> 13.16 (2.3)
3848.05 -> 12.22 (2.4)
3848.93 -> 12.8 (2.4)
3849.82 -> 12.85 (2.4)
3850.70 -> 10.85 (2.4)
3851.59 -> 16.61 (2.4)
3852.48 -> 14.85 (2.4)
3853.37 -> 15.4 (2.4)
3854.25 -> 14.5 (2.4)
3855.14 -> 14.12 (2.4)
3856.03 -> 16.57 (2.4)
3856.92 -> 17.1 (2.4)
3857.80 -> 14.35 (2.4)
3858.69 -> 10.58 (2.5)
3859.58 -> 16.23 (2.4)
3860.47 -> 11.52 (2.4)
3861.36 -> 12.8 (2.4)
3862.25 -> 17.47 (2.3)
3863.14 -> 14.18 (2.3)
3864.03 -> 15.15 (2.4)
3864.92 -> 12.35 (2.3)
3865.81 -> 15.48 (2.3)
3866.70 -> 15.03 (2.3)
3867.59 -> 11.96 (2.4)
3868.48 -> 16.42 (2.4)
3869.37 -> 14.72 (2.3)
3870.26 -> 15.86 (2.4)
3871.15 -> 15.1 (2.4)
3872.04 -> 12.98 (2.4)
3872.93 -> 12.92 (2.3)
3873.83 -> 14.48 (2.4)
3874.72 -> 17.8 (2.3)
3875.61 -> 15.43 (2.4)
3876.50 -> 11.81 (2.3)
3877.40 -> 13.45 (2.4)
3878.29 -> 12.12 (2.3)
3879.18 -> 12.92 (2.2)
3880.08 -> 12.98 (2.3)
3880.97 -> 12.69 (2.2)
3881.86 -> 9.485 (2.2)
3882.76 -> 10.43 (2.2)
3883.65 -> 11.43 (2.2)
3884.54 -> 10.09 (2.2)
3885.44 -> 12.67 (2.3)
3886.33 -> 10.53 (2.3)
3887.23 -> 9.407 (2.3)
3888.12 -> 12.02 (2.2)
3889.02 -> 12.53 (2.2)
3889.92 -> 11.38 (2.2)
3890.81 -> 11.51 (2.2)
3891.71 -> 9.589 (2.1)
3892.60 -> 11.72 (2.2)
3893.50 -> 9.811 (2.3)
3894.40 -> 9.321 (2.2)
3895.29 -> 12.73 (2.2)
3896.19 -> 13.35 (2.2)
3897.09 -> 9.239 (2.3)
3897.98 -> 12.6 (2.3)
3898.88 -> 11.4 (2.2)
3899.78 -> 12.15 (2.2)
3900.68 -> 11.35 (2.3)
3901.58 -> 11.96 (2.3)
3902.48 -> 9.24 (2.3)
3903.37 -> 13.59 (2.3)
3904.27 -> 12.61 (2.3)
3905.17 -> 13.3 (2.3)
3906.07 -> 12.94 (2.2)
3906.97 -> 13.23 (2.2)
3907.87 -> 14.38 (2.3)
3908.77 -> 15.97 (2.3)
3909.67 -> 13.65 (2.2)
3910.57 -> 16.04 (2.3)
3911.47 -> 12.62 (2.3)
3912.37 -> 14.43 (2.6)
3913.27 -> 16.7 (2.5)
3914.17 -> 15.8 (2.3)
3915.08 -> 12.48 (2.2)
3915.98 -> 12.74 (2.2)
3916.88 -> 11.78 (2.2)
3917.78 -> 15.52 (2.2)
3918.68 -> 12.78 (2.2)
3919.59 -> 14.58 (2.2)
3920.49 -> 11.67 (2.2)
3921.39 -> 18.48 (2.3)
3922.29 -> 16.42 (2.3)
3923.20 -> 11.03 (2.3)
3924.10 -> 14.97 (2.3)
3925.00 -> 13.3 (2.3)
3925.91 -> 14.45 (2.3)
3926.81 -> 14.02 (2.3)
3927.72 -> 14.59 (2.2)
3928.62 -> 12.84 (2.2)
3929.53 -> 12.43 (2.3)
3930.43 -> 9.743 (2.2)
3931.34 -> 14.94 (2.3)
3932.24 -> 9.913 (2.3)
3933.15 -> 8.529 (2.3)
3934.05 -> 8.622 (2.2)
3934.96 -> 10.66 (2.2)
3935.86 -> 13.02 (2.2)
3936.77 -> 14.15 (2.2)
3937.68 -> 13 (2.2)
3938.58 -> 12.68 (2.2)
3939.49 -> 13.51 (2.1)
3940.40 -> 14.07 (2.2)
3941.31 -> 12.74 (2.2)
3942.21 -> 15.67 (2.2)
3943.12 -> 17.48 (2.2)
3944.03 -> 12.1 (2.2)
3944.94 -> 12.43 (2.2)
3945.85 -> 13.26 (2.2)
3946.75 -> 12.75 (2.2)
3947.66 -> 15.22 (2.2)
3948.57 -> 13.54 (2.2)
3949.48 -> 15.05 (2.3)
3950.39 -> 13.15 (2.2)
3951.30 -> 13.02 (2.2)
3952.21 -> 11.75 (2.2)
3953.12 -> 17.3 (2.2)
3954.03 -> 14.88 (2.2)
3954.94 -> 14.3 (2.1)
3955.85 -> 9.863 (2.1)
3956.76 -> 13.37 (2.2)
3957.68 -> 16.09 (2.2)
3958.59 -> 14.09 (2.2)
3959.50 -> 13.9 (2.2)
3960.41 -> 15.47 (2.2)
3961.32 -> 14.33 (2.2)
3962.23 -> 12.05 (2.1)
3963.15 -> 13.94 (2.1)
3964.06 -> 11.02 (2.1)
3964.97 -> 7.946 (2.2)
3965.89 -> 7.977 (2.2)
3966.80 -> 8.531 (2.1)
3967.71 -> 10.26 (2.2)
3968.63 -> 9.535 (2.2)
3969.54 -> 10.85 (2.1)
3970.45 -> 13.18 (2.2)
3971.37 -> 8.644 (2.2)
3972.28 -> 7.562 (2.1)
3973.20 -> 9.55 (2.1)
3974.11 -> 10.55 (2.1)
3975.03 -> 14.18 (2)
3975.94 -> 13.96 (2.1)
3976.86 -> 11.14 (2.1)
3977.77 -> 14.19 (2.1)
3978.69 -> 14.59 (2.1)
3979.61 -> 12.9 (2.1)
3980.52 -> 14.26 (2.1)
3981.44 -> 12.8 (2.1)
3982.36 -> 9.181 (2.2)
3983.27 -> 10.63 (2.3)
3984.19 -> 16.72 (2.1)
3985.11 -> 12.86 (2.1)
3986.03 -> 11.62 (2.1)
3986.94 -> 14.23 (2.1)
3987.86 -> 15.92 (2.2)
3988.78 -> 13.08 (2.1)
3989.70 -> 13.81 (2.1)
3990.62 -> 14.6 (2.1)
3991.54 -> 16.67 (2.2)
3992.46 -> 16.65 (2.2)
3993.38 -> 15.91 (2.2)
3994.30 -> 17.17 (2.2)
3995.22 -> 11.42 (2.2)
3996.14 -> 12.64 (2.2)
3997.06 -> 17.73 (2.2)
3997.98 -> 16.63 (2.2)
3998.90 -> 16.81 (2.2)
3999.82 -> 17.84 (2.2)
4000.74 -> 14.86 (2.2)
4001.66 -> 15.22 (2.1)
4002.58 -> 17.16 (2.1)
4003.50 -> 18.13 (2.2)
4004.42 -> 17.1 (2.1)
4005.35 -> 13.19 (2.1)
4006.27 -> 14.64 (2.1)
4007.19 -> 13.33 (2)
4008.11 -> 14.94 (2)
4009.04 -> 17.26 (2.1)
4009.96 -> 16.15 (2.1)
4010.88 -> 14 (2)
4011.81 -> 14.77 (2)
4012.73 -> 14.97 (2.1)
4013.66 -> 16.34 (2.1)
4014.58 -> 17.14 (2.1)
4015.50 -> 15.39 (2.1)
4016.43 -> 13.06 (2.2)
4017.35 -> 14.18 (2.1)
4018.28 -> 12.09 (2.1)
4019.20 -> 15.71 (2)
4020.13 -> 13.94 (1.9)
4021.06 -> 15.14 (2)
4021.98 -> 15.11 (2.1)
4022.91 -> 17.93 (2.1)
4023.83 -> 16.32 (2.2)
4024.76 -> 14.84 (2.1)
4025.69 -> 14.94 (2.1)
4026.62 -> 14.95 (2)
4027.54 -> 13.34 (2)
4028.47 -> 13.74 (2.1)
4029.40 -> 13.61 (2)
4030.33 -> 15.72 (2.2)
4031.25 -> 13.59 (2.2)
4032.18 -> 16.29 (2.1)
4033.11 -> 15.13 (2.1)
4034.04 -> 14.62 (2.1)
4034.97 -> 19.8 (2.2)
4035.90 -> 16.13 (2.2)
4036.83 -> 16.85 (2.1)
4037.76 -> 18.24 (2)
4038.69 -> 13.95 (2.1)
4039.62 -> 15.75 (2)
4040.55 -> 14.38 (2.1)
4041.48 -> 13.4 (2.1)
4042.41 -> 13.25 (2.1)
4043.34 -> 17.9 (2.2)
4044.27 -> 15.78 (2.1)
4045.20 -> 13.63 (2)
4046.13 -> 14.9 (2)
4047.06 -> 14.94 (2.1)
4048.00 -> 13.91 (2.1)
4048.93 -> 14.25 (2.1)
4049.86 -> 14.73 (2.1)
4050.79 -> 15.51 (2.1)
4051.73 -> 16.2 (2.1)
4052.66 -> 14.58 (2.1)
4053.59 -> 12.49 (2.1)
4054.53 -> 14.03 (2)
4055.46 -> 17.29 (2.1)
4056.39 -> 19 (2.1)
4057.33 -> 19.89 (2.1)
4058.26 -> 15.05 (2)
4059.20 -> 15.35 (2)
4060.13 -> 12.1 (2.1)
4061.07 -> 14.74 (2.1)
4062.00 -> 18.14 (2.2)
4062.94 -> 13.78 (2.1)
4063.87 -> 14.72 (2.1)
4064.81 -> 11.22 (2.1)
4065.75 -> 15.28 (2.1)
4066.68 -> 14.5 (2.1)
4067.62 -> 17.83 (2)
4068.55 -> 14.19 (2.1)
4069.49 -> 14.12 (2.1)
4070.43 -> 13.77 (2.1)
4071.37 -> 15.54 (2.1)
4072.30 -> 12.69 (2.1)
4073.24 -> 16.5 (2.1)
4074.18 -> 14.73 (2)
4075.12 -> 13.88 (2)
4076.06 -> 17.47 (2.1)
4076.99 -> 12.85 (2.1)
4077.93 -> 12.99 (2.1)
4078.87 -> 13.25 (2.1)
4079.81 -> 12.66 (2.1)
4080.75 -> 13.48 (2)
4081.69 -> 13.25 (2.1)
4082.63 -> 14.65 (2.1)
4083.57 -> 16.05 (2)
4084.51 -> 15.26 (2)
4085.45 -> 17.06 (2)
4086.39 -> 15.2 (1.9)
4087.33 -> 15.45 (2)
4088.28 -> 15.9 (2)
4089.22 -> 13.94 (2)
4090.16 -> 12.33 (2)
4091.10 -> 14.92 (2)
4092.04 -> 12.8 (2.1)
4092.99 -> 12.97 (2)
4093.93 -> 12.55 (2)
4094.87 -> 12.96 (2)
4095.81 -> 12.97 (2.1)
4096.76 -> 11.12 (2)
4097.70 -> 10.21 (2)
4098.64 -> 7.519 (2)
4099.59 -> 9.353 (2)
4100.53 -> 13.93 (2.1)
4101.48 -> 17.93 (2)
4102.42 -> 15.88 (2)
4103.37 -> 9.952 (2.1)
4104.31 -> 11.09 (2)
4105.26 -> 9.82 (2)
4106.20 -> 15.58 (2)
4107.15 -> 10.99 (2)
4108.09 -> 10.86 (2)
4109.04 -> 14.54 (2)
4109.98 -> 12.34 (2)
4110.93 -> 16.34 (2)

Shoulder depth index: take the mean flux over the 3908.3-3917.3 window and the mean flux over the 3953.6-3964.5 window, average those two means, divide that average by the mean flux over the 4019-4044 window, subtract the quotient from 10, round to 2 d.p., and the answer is 9.09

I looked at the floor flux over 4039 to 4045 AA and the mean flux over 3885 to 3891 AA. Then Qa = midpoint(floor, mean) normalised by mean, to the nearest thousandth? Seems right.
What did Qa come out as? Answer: 1.079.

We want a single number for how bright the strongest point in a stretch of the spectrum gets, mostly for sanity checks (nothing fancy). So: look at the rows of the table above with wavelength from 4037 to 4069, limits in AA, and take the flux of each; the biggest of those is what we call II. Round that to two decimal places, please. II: 19.89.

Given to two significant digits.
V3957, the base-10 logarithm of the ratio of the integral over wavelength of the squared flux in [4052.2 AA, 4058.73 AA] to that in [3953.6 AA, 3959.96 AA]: 0.15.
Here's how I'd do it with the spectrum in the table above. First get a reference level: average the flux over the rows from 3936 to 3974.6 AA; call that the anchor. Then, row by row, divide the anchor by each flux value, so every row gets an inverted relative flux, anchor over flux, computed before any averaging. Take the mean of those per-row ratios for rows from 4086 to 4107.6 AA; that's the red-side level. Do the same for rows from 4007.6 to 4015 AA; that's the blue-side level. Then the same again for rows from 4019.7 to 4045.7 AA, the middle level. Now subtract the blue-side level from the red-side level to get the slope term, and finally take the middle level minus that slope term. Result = 0.62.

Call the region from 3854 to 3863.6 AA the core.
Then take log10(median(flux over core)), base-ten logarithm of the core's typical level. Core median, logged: 1.157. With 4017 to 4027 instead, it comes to 1.175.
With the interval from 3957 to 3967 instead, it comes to 1.143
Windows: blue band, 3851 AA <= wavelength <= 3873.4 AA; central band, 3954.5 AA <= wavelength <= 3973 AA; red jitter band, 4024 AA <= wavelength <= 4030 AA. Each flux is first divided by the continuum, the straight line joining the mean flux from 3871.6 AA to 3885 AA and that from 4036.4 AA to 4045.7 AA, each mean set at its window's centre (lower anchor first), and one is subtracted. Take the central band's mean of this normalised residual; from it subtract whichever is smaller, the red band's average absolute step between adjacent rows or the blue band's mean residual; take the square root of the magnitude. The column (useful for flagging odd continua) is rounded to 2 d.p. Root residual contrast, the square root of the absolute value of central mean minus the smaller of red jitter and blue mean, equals 0.45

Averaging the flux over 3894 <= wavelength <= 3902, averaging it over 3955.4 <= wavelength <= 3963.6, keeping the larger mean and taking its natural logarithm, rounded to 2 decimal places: 2.62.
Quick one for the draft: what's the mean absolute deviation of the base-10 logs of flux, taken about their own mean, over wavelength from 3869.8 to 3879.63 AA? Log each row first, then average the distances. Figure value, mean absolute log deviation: 0.046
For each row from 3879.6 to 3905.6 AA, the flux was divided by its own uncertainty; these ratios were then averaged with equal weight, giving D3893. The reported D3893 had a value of 5.1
